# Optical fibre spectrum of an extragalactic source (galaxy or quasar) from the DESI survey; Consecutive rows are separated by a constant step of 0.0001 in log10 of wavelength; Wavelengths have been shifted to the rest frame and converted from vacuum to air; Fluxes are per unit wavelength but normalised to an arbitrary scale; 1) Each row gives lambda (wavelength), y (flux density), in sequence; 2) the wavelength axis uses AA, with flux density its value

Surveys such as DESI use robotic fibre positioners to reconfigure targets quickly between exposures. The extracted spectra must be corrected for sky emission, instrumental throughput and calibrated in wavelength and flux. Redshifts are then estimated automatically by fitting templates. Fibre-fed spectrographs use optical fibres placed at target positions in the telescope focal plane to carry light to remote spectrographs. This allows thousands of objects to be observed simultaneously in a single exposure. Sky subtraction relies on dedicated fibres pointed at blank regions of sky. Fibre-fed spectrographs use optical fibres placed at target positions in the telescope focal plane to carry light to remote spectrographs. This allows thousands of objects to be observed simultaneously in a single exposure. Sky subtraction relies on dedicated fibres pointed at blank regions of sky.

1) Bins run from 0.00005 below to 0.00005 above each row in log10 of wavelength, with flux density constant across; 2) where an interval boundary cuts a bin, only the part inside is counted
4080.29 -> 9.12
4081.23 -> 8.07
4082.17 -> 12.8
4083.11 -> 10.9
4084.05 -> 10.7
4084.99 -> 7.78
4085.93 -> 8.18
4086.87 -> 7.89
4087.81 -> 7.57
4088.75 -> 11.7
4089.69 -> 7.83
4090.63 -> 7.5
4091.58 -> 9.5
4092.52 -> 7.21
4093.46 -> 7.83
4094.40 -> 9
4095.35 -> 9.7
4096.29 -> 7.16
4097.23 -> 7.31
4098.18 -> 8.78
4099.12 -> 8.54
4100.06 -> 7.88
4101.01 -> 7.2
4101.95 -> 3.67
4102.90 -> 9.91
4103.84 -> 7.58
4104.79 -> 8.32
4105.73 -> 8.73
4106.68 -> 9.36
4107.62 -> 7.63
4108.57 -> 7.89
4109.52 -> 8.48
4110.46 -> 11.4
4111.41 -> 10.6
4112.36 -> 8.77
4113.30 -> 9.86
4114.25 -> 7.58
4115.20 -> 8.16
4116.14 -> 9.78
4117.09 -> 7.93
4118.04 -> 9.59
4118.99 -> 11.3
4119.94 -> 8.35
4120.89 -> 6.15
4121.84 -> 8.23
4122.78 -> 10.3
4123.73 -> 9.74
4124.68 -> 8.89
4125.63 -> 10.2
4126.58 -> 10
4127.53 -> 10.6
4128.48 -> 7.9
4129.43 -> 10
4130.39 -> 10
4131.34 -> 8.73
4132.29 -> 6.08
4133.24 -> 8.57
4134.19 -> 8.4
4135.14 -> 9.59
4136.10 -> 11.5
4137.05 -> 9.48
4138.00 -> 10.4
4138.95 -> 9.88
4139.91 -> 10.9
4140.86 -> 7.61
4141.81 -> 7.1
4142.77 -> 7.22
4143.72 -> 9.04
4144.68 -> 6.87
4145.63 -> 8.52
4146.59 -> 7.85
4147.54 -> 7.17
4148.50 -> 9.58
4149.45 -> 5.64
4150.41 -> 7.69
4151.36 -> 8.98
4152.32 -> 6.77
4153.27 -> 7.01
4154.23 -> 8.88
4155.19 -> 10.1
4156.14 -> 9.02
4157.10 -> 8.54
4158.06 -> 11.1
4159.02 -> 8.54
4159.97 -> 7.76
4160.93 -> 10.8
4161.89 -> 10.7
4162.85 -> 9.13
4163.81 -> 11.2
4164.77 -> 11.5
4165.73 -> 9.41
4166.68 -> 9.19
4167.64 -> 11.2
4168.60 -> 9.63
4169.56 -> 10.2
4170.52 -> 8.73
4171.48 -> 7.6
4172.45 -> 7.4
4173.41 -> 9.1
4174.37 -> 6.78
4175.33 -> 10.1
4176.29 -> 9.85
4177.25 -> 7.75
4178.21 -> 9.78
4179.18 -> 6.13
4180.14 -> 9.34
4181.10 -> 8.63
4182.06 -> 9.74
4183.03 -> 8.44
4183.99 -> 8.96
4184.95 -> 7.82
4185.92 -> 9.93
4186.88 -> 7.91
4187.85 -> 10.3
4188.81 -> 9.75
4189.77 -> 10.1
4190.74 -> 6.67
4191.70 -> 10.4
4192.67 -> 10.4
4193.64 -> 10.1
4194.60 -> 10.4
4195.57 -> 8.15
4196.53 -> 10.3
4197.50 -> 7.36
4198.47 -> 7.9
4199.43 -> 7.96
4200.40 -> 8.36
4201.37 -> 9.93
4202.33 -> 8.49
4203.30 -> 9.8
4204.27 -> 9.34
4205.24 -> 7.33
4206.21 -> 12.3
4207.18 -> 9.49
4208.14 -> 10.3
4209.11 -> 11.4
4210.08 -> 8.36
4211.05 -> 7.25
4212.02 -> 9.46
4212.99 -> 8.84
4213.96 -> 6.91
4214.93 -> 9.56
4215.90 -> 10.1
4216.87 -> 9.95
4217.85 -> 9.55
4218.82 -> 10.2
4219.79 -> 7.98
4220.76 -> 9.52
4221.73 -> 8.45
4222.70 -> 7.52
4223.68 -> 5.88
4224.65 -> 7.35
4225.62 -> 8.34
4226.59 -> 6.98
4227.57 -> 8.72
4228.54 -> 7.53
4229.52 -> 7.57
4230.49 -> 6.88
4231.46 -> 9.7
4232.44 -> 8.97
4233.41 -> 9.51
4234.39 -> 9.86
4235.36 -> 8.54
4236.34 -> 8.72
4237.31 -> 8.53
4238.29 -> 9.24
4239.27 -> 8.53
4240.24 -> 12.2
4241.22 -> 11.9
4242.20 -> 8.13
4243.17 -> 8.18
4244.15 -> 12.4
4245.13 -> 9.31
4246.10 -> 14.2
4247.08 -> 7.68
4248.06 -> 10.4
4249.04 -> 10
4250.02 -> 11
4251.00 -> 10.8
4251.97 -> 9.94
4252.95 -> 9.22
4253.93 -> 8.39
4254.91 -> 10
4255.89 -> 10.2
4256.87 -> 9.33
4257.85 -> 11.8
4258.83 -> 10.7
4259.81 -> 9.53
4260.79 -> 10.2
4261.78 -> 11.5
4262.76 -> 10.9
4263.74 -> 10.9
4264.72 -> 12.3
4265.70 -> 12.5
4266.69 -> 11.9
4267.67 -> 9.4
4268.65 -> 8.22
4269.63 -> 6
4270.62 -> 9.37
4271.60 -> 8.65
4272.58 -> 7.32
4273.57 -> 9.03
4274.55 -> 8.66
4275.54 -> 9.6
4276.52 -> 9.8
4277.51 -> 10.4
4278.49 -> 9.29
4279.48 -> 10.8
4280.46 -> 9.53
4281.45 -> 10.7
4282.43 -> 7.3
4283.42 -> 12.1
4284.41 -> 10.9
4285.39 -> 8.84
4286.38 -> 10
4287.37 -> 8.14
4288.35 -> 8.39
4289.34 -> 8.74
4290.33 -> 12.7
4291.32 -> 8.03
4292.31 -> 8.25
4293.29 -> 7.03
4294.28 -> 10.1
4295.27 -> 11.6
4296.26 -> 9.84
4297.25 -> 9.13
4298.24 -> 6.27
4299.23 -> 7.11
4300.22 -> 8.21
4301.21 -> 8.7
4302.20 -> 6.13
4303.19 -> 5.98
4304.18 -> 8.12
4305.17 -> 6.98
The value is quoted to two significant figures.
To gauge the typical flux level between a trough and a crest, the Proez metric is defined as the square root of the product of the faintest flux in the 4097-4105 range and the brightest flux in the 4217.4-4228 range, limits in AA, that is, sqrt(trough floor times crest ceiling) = 6.1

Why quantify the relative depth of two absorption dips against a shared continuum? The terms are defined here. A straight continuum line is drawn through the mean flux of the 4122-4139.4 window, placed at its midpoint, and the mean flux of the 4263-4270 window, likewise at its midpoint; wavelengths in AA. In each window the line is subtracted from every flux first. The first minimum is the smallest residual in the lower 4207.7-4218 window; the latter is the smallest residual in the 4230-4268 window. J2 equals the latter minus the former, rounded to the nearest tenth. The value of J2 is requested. -0.1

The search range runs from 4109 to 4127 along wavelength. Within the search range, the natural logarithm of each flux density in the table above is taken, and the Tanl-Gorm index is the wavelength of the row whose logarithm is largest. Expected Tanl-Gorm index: 4110.46 AA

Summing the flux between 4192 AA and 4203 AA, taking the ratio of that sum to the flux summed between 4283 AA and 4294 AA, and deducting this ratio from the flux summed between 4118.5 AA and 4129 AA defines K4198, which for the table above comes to 101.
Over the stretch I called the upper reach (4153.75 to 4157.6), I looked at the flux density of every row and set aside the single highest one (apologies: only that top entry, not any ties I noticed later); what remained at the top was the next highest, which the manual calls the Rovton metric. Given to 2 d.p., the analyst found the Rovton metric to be 9.02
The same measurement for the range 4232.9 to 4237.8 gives 9.51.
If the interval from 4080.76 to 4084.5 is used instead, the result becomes 10.90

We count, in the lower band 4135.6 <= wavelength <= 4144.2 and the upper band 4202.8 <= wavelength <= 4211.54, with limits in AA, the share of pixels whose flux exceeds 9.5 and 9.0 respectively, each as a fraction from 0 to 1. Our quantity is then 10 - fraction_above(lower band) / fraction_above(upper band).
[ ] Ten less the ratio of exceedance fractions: 9.3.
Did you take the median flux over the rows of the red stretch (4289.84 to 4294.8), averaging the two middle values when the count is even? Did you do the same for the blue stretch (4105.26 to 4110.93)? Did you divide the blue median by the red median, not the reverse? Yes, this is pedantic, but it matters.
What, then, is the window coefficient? 1.04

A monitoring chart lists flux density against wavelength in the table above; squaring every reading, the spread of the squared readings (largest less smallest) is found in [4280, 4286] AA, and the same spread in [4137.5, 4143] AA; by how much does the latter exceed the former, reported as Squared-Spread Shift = -25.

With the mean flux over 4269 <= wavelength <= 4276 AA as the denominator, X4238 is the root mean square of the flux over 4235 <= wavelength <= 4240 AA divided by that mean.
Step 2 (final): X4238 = 1.04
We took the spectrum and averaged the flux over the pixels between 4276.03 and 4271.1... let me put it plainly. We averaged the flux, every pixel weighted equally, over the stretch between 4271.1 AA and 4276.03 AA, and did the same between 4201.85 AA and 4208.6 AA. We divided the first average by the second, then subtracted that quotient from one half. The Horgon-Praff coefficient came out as -0.4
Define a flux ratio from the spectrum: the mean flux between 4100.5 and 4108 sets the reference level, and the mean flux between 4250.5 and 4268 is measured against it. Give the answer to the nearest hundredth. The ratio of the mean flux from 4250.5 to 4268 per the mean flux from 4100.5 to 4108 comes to 1.35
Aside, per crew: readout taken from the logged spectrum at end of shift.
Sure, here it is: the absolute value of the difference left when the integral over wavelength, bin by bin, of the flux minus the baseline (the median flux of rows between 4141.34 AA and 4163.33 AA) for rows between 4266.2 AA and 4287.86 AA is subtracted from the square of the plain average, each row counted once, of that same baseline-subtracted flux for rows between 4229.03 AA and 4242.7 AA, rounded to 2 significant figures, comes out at 17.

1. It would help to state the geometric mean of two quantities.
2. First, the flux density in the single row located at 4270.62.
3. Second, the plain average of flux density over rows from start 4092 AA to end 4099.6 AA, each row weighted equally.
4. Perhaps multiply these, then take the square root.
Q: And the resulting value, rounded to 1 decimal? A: 8.8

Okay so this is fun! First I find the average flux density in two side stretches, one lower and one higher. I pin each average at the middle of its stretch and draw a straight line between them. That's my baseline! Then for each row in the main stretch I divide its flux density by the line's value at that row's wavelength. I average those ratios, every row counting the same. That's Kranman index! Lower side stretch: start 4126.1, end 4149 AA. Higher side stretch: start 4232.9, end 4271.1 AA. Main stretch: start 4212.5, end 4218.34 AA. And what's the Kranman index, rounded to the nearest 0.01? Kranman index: 0.95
